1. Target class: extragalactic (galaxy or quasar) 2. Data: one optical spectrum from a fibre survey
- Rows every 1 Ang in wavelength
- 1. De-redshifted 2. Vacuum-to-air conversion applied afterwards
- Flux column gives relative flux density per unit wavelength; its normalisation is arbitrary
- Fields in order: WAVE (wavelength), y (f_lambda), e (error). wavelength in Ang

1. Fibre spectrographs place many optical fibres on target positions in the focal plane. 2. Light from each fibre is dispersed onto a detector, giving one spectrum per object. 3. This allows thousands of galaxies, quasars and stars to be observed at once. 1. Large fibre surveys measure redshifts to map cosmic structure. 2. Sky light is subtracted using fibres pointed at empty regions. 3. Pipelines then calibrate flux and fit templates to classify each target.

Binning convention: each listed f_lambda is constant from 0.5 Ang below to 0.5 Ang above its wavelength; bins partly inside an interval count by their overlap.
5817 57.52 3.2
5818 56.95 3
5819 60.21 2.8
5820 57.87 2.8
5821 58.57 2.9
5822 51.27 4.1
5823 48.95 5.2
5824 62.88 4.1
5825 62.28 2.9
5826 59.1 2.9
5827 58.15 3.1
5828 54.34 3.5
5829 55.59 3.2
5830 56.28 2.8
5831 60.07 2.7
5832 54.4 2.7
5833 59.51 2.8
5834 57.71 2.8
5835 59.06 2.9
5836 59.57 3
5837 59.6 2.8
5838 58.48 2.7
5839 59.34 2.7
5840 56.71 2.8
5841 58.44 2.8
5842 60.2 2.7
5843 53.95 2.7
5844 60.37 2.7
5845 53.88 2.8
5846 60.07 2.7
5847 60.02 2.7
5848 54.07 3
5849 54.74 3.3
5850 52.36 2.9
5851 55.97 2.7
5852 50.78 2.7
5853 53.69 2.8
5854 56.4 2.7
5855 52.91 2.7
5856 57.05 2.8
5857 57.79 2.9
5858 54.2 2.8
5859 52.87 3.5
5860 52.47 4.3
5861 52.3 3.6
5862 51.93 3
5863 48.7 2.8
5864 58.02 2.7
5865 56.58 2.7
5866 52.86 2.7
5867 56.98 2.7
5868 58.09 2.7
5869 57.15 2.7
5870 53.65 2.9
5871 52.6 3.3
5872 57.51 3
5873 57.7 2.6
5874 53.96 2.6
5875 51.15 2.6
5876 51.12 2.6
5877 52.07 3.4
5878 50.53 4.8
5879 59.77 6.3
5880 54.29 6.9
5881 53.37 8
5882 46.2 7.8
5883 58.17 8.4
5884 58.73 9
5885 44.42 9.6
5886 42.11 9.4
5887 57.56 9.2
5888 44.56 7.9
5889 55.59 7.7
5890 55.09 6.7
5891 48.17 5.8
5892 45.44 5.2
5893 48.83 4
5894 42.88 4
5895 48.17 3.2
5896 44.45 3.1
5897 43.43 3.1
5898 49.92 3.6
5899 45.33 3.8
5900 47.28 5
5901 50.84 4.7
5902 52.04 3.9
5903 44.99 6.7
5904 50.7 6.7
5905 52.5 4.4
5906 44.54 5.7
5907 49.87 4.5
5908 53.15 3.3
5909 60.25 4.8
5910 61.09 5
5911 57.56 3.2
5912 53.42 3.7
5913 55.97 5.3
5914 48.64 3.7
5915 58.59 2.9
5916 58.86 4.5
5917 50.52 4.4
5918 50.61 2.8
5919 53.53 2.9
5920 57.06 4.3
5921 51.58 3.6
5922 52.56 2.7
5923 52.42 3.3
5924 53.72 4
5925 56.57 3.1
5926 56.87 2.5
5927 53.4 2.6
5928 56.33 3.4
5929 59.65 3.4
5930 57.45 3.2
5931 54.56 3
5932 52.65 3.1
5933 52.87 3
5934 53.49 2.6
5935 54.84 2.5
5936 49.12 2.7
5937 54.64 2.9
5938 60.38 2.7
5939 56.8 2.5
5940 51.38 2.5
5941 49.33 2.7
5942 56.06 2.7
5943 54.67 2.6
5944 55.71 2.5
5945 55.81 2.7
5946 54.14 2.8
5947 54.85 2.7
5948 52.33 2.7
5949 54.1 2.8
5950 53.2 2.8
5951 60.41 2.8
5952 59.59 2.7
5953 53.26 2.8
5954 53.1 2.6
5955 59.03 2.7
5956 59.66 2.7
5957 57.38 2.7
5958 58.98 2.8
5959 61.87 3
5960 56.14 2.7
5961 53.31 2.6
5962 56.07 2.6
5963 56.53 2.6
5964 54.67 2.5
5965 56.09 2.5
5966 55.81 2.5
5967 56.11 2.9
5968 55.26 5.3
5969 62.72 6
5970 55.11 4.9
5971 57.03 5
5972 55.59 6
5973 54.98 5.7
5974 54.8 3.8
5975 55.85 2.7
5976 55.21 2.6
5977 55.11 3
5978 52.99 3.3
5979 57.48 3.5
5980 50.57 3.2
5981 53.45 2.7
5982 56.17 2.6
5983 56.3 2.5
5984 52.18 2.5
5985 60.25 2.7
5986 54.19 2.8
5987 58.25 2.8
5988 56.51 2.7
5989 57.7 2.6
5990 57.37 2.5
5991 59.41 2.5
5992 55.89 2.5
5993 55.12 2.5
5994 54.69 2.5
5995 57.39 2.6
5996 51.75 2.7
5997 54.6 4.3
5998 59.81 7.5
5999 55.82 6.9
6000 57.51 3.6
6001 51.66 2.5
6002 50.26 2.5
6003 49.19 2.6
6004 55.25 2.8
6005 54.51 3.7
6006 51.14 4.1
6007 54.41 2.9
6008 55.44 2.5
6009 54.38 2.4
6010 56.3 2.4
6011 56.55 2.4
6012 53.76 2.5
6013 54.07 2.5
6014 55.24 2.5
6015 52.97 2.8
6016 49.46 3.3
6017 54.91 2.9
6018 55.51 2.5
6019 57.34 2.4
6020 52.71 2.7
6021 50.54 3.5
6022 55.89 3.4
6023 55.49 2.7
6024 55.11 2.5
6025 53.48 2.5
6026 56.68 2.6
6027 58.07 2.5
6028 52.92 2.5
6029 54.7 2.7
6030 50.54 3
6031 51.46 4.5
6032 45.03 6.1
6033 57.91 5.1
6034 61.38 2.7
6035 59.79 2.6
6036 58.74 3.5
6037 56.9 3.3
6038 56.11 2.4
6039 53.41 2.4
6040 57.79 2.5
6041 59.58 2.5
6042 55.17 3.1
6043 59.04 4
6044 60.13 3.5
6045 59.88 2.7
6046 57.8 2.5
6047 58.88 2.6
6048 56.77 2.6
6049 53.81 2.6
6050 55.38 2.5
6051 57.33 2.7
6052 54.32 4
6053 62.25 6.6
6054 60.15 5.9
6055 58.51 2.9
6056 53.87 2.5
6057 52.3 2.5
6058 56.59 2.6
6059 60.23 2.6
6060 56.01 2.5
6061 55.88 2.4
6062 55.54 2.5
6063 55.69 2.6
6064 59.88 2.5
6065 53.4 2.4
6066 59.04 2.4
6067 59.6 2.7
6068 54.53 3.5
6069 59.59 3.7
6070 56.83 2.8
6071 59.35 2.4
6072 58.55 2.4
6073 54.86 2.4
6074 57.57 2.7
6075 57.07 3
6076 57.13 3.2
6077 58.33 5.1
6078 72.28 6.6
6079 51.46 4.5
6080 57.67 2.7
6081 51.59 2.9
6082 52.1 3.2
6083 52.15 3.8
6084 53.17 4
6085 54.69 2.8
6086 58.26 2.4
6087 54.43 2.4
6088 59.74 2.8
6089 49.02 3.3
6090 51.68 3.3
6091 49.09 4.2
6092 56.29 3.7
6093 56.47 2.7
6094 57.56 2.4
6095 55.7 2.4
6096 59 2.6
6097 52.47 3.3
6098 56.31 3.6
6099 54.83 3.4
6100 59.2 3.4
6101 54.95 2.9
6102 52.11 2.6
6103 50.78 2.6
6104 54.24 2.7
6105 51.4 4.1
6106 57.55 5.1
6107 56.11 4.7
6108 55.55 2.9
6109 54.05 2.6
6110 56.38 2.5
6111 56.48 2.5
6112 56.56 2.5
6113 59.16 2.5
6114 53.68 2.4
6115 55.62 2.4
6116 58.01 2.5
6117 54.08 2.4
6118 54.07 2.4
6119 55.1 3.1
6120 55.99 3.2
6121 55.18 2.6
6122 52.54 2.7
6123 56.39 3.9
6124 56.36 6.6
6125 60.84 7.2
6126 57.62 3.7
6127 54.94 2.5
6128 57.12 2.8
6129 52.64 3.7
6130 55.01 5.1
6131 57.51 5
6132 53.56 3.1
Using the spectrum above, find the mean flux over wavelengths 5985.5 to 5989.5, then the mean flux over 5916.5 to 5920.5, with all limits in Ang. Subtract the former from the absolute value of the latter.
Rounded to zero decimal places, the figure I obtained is -4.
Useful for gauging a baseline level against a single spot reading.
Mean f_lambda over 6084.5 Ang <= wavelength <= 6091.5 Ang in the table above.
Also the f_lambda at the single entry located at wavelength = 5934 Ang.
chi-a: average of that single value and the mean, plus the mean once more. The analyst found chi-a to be 107.5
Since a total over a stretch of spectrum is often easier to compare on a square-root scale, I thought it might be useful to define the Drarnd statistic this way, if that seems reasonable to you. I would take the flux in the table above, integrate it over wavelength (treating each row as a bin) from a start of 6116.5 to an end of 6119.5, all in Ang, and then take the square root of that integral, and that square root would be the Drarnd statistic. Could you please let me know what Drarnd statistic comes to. 12.8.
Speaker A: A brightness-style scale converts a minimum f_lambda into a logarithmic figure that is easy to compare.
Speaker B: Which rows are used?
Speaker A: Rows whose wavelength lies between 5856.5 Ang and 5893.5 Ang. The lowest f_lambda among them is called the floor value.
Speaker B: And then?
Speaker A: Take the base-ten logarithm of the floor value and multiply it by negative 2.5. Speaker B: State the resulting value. -4.06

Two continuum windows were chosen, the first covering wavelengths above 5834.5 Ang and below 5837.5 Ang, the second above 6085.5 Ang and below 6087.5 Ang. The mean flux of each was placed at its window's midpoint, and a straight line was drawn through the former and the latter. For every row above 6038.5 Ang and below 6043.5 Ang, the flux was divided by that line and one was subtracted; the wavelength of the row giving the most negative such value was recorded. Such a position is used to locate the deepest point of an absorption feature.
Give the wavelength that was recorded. 6039 Ang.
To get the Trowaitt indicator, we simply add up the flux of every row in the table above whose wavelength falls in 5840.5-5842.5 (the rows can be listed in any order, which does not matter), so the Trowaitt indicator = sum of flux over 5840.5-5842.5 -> 119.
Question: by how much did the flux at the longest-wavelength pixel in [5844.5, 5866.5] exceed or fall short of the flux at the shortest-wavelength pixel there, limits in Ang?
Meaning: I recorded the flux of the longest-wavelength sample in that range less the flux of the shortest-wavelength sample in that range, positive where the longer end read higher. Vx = -1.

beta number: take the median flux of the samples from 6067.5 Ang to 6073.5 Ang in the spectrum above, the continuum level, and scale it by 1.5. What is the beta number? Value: 87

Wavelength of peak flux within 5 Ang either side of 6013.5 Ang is 6011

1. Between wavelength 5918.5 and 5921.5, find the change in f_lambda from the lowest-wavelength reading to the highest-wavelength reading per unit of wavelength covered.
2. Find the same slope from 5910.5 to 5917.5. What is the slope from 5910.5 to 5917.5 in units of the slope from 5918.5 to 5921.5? 1.2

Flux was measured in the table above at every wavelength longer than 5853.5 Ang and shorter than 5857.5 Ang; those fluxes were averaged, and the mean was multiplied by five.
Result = 280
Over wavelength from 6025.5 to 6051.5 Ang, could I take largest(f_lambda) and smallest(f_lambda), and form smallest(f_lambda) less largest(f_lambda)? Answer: -16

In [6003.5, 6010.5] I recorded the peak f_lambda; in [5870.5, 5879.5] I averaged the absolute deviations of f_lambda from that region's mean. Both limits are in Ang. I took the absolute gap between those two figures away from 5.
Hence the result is -48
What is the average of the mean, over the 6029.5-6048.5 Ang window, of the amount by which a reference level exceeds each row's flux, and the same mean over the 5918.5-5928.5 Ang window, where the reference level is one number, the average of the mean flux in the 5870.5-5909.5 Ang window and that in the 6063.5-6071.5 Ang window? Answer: -1.26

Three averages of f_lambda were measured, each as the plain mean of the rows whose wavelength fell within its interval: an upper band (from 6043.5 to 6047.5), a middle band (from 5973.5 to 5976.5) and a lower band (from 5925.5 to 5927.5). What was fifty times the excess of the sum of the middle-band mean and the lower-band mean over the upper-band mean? 2562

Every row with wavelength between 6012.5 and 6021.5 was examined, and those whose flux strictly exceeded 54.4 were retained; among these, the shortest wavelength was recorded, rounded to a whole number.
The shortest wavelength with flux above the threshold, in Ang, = 6014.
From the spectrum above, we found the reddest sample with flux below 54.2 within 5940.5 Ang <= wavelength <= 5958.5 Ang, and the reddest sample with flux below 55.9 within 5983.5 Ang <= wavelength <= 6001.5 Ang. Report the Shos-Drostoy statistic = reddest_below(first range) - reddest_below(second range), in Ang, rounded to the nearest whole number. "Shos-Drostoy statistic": -47 Ang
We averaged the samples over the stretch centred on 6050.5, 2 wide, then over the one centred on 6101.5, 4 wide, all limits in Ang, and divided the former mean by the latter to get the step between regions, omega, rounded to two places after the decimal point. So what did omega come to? 1.04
